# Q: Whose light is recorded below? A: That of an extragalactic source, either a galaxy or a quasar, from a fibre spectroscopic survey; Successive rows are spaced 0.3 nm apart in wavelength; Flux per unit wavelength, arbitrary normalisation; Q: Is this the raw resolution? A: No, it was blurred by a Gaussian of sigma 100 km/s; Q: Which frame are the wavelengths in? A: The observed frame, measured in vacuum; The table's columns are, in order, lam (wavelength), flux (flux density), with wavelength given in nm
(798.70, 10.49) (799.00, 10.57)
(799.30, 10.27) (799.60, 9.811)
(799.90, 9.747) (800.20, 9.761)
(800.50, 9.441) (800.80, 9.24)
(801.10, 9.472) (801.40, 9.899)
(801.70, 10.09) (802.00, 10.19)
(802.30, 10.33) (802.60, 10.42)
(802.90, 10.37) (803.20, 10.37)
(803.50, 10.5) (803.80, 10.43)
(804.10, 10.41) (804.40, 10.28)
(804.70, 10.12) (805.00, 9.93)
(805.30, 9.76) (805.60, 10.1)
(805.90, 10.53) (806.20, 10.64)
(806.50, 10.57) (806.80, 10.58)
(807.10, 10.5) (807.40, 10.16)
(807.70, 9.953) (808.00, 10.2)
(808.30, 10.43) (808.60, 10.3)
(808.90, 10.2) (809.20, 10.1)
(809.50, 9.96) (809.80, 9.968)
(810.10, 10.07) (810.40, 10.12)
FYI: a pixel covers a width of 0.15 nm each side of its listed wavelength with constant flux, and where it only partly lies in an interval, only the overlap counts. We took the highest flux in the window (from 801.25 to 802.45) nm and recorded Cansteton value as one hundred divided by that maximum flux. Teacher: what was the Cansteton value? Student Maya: 9.7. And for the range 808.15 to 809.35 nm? 9.6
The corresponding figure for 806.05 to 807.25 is 9.4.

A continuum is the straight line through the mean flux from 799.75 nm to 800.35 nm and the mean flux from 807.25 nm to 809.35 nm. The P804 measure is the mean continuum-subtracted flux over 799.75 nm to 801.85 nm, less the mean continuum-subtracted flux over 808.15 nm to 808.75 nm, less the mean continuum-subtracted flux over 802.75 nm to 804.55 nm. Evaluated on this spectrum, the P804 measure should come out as -0.7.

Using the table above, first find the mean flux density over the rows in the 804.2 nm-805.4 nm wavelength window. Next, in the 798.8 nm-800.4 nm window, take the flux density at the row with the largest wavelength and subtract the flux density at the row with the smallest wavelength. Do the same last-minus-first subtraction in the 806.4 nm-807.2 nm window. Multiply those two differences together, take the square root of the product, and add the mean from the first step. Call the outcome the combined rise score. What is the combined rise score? 10.3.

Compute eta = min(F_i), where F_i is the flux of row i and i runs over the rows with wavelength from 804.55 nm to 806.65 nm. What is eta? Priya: 9.76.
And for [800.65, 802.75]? 9.24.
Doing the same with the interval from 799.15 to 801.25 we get 9.24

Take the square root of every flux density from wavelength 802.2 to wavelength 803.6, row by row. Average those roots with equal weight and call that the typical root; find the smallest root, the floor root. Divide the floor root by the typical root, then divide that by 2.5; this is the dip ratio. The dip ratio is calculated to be 0.3987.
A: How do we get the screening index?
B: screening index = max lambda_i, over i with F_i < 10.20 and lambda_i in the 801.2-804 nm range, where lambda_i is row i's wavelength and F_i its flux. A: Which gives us 802.00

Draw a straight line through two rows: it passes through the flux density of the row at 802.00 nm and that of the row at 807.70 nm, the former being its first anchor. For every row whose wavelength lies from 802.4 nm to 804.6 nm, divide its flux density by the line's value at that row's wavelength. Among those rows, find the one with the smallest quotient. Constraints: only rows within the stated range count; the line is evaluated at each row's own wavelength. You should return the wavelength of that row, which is 804.40 nm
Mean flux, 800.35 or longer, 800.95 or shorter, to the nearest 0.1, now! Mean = 9.3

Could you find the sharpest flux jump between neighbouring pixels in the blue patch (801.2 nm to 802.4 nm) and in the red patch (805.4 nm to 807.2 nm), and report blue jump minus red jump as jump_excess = -0.2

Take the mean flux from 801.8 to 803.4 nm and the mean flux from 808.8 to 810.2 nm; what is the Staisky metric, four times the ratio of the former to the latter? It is 4.11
